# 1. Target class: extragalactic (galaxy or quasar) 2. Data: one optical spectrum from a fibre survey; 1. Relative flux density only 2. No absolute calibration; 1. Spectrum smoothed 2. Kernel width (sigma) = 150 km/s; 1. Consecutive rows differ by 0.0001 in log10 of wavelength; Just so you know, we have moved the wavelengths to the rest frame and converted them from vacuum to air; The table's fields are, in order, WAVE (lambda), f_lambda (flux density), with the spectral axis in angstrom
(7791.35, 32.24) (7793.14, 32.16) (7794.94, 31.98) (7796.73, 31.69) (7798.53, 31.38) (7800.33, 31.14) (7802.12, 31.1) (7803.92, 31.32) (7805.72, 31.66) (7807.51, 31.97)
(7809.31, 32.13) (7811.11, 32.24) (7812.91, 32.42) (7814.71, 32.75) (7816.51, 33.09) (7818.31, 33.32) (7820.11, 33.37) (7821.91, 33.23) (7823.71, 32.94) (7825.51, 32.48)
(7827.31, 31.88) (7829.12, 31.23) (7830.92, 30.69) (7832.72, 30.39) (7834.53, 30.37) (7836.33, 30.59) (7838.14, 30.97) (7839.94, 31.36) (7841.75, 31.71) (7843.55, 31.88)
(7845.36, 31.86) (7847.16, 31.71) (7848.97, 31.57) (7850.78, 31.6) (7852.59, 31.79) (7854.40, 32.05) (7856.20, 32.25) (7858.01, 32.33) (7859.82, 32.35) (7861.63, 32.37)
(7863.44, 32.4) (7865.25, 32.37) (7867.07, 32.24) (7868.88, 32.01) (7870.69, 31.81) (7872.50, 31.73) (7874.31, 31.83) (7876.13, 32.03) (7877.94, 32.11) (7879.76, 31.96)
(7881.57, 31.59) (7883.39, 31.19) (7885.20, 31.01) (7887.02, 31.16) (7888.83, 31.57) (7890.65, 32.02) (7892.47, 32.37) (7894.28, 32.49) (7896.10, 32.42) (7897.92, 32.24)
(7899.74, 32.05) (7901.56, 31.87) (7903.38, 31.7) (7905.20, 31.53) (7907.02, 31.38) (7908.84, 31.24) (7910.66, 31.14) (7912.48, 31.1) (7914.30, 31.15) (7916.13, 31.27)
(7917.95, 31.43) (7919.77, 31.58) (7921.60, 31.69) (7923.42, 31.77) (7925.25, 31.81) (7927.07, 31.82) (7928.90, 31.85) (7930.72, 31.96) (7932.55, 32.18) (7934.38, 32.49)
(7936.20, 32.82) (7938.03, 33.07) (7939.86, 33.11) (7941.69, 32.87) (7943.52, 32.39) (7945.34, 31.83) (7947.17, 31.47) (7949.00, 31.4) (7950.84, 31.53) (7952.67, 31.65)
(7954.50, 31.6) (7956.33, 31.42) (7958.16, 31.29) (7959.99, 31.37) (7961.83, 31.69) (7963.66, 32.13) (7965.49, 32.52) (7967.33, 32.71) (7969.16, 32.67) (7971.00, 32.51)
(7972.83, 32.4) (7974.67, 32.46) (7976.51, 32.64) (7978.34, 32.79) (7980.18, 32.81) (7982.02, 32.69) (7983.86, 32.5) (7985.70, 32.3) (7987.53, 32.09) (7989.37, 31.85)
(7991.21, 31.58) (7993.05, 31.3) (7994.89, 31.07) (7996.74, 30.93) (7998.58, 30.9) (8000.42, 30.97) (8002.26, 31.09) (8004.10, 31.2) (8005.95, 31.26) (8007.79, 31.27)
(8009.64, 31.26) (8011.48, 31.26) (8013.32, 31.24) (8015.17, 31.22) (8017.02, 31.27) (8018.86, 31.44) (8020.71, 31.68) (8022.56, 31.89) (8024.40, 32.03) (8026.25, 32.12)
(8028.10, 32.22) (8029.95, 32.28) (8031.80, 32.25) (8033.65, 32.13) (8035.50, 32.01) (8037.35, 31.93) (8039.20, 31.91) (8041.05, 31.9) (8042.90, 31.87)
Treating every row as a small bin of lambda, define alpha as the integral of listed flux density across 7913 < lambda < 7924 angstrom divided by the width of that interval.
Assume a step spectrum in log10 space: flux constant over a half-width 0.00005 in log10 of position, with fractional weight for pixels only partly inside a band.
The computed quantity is 31.5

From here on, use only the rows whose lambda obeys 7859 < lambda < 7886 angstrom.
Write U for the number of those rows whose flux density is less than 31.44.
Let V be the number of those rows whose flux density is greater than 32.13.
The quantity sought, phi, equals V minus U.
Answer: 3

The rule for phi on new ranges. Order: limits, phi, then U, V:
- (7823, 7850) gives -5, 7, 2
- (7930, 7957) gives 5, 2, 7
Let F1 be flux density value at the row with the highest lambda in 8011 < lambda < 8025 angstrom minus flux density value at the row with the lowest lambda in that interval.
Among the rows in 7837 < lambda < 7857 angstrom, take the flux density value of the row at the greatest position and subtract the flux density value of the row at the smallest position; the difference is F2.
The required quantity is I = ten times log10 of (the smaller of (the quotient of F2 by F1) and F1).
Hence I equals -1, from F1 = 0.77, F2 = 1.3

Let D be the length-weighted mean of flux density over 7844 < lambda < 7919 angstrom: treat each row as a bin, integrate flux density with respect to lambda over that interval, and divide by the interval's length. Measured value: 31.8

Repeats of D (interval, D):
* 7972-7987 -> 32.6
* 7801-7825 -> 32.4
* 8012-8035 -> 31.8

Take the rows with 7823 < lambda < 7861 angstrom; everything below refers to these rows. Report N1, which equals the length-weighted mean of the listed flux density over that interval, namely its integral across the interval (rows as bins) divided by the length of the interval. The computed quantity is 31.6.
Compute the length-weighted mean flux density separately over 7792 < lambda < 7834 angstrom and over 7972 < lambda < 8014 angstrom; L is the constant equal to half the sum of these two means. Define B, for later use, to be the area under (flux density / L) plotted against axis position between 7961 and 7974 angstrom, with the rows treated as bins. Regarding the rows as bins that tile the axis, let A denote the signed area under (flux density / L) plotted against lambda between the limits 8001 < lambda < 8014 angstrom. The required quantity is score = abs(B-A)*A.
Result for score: 6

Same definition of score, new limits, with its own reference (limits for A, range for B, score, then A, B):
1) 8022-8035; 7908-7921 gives 5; 13.1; 12.8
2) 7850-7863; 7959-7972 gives 1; 13.1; 13.1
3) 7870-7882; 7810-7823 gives 17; 12.0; 13.4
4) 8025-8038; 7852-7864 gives 13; 13.1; 12.1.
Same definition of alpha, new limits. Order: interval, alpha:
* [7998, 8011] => 31.2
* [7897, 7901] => 32.1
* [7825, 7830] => 31.8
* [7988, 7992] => 31.8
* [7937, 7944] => 32.9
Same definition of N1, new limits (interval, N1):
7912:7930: 31.6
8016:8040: 31.9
